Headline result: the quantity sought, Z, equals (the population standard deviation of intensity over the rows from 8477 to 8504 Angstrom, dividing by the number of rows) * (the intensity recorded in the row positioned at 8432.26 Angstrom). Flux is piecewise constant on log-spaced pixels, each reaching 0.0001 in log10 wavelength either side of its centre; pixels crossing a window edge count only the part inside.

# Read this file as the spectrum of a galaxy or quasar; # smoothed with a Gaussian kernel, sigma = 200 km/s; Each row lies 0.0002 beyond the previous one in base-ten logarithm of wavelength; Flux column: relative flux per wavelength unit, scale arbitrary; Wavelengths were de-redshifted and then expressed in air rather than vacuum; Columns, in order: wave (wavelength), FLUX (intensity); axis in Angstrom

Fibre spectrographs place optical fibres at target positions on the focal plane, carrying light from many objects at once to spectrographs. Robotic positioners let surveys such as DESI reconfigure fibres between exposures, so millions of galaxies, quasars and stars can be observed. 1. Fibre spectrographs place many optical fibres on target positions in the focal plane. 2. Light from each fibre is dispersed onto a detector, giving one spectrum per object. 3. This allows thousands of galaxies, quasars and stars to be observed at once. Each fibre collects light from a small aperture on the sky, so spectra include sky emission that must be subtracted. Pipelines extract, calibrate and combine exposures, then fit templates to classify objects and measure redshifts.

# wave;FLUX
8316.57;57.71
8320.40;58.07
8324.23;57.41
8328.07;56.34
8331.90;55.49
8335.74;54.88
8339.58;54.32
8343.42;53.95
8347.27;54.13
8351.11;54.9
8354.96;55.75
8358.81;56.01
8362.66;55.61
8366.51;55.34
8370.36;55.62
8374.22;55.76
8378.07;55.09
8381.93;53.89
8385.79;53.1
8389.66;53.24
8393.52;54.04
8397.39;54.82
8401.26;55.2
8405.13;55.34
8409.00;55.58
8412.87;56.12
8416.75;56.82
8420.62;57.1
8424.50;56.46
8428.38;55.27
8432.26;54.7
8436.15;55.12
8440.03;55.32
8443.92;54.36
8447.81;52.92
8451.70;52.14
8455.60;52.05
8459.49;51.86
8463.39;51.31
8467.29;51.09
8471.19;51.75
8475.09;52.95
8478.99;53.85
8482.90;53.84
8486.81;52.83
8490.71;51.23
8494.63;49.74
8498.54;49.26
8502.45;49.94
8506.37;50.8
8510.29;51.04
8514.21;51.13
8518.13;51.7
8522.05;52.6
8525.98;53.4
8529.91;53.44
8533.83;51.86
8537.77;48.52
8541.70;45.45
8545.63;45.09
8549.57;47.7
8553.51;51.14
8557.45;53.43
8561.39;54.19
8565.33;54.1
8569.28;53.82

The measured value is 100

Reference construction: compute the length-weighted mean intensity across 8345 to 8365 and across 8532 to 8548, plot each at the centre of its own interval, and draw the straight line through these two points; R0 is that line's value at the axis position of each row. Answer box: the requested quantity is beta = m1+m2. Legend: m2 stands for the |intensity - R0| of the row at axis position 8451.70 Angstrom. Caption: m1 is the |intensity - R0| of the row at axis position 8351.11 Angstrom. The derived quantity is 1.4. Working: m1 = 0.5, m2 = 0.9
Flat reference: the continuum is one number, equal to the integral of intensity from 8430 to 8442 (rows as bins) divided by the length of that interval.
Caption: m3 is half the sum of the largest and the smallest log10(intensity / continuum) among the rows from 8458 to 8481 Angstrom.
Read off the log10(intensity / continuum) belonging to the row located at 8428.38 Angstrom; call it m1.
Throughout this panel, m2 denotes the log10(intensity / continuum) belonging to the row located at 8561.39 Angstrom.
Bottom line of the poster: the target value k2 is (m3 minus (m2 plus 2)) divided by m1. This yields -1169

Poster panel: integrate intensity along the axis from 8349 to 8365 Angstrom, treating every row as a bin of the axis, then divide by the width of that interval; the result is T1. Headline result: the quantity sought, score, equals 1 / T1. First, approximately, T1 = 55.6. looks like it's 0.0180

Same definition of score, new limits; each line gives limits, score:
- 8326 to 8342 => 0.0181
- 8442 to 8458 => 0.0189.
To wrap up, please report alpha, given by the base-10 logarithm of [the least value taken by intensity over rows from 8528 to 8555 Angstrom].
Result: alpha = 1.65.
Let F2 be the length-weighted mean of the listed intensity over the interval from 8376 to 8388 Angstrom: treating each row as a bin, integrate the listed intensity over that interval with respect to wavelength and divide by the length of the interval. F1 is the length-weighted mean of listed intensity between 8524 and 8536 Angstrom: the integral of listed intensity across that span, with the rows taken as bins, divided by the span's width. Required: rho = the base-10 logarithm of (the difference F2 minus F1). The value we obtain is 0.1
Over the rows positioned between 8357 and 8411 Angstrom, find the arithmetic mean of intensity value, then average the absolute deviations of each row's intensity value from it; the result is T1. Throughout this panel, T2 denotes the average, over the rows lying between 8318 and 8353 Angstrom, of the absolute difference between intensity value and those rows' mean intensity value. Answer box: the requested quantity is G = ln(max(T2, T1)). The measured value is 0.17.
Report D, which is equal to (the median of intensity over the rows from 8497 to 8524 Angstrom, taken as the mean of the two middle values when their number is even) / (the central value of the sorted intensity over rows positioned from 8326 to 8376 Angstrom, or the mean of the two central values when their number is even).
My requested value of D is 0.92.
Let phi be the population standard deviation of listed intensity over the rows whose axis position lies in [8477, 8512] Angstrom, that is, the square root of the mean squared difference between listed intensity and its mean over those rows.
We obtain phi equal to 1.63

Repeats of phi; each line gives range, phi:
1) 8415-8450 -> 1.24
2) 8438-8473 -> 1.35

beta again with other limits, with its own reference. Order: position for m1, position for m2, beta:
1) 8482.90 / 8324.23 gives 4.7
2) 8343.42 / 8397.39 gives 3.1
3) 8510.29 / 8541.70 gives 4.3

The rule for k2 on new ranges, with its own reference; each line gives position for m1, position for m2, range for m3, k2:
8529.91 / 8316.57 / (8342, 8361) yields 157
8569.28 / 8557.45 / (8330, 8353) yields 203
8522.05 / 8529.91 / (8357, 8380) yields 100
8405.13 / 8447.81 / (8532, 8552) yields -897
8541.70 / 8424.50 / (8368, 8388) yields 24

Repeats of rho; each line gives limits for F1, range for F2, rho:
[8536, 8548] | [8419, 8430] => 1.0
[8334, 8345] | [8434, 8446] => -0.3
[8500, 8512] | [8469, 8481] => 0.4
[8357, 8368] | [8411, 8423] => 0.0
